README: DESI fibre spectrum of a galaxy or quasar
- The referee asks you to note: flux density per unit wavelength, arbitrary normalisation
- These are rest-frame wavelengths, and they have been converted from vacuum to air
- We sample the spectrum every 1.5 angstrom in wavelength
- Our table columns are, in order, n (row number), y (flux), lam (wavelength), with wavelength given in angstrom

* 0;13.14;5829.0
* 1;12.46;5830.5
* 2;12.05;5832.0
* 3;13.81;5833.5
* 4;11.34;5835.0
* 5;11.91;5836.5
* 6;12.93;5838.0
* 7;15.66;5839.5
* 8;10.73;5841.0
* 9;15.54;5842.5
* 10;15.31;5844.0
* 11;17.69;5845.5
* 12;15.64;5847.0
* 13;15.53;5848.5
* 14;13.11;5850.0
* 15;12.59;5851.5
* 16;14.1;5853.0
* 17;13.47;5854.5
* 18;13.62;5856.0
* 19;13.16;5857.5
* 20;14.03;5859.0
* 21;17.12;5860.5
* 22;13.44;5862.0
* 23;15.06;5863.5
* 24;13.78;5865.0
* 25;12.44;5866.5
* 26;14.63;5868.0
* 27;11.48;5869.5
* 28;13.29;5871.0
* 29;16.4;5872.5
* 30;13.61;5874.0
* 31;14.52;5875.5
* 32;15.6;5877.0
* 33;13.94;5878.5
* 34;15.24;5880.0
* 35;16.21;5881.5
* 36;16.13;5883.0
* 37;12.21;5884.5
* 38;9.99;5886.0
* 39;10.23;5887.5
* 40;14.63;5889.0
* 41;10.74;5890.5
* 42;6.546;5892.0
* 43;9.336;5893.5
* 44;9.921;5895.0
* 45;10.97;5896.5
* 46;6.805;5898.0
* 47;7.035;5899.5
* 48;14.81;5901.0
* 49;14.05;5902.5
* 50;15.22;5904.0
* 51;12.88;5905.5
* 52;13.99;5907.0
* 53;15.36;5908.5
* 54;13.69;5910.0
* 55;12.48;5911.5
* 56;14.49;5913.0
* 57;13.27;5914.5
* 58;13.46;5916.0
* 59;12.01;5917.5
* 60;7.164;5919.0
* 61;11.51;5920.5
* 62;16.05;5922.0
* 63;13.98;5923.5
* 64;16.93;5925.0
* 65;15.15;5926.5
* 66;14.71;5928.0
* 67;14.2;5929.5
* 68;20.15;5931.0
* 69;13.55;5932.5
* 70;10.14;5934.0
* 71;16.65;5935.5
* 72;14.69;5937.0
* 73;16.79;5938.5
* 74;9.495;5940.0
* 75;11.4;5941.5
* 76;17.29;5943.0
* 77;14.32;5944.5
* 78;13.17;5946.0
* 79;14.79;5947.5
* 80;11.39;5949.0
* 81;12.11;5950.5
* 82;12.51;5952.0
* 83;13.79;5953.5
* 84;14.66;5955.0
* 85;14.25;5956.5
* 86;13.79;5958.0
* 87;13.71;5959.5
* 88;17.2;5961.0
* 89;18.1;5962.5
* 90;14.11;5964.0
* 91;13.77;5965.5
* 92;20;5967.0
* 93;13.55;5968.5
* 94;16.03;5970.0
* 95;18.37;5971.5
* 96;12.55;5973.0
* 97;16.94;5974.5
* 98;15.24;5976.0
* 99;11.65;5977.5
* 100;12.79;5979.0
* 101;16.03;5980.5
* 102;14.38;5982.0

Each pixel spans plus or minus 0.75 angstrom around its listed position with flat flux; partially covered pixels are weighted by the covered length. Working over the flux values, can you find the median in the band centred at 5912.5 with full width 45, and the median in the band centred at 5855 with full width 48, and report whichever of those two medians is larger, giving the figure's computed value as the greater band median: 13.8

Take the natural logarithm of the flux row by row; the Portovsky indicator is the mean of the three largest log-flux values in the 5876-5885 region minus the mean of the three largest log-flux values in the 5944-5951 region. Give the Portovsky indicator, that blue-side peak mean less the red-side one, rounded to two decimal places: 0.13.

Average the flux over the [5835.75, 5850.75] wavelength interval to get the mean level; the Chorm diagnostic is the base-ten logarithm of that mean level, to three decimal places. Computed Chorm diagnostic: 1.159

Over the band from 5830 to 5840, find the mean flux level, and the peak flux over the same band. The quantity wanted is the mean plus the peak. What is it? 28.5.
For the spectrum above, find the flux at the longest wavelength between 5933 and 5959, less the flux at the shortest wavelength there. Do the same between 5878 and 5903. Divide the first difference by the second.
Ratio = 33.2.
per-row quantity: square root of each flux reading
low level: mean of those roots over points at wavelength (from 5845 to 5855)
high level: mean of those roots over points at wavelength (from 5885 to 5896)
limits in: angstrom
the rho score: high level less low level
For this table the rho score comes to -0.6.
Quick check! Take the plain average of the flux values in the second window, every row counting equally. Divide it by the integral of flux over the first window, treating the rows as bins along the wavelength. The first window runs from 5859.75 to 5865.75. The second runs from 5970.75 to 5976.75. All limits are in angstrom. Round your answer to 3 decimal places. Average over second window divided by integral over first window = 0.177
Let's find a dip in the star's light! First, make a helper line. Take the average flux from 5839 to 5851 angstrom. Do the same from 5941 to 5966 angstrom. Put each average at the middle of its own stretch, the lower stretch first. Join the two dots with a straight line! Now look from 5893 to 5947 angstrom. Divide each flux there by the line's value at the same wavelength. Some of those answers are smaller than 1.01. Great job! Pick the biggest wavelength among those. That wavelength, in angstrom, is 5946.0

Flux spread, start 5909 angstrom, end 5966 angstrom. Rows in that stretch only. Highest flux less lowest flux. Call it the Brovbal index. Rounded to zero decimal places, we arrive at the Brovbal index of 13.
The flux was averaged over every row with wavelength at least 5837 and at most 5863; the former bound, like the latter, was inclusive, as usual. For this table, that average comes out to 14.3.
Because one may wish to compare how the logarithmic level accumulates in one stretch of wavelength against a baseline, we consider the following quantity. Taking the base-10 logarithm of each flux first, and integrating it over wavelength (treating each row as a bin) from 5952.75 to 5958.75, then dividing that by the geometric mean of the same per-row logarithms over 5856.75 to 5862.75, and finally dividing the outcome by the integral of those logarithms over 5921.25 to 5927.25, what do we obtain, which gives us 0.84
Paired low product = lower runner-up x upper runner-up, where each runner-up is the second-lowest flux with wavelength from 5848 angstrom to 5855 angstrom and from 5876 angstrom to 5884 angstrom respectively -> 200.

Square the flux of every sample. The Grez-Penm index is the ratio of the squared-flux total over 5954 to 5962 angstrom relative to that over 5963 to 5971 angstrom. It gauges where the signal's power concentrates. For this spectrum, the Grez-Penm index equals 0.89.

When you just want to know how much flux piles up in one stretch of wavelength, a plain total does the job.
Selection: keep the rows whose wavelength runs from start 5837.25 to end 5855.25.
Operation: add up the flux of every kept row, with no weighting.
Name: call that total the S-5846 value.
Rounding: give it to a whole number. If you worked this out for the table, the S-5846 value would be 172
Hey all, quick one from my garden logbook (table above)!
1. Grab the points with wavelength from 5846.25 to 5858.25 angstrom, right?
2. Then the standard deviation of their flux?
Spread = 1.1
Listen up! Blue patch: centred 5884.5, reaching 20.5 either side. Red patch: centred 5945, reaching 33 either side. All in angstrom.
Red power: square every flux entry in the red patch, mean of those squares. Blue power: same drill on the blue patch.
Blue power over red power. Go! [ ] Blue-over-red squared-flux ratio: 0.79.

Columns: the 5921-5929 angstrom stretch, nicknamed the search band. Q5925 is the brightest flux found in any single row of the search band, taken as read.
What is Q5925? 16.93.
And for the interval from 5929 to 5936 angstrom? 20.15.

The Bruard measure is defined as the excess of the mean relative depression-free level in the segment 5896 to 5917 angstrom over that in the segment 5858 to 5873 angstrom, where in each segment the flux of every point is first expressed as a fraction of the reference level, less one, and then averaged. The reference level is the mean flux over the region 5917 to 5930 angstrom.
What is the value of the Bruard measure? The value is -0.10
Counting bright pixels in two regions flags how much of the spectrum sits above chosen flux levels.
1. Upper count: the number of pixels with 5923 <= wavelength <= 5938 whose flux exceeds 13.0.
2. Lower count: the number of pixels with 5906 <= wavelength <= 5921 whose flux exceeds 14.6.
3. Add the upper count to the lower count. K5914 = 10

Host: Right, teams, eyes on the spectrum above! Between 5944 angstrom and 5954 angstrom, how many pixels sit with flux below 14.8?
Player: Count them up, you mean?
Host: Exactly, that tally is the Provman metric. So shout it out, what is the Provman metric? 7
